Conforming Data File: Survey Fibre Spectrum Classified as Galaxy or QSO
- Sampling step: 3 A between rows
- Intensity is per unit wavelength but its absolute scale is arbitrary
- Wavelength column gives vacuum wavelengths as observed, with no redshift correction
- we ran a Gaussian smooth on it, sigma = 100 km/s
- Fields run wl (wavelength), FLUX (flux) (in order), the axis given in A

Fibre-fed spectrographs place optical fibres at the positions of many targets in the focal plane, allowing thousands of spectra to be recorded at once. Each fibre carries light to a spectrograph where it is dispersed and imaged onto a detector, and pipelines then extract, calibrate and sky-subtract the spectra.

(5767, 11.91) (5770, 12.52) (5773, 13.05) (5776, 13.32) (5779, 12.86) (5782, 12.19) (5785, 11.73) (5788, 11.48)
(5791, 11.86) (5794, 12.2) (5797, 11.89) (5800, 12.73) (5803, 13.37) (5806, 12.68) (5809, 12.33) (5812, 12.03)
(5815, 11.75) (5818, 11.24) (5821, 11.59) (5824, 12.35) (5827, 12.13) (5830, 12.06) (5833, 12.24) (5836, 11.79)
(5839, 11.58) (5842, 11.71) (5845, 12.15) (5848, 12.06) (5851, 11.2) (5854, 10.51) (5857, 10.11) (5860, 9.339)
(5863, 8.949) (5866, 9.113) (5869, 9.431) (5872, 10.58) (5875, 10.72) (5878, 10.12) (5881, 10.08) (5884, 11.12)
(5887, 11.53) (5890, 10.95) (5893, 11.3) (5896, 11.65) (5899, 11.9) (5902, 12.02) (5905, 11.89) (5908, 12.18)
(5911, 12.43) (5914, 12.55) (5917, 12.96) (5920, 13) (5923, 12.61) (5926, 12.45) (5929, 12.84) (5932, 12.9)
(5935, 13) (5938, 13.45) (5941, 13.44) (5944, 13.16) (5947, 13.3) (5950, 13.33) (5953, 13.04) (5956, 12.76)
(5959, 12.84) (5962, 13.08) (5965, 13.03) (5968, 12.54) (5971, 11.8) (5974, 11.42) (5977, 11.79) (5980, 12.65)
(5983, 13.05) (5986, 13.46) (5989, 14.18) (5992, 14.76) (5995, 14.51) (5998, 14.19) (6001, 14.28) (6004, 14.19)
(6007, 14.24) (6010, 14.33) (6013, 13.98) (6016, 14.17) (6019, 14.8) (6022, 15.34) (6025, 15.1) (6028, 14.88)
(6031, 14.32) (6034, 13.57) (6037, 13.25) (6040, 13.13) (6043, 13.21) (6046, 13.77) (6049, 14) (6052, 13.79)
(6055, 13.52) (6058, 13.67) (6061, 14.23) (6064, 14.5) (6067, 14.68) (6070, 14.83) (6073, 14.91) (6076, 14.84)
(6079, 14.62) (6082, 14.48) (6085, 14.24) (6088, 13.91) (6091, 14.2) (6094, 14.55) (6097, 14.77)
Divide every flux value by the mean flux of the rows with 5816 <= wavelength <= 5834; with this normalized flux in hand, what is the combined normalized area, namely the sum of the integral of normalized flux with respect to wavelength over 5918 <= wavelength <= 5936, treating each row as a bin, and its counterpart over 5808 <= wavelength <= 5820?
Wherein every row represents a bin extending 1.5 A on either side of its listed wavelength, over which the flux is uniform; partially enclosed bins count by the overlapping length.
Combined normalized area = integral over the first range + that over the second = 31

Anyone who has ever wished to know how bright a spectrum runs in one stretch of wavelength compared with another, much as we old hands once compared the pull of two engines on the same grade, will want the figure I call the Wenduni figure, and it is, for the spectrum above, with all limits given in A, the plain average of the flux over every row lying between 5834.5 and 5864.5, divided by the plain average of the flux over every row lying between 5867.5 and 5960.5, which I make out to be 0.90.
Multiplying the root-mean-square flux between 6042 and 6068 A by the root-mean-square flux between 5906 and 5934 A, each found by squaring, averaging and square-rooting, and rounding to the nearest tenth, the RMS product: 176.5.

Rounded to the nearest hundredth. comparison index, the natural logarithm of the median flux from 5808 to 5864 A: 2.46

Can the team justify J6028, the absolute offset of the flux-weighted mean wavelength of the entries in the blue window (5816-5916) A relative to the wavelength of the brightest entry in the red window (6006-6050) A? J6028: 156.0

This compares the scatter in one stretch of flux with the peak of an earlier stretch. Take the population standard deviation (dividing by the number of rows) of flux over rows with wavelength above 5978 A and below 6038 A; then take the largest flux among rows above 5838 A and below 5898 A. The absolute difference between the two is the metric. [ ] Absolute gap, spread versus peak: 11.5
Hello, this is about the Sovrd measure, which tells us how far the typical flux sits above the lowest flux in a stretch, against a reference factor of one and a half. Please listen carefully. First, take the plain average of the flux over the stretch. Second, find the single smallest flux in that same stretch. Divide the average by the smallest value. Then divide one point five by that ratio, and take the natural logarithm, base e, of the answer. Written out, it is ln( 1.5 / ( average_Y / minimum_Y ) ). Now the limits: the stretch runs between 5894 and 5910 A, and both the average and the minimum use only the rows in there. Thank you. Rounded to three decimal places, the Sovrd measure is 0.382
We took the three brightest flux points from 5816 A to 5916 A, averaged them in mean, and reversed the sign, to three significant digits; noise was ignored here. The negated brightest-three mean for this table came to -12.4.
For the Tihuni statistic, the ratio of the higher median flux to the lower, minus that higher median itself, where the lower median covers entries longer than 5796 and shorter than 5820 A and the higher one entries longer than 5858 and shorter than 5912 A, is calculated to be -10.1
